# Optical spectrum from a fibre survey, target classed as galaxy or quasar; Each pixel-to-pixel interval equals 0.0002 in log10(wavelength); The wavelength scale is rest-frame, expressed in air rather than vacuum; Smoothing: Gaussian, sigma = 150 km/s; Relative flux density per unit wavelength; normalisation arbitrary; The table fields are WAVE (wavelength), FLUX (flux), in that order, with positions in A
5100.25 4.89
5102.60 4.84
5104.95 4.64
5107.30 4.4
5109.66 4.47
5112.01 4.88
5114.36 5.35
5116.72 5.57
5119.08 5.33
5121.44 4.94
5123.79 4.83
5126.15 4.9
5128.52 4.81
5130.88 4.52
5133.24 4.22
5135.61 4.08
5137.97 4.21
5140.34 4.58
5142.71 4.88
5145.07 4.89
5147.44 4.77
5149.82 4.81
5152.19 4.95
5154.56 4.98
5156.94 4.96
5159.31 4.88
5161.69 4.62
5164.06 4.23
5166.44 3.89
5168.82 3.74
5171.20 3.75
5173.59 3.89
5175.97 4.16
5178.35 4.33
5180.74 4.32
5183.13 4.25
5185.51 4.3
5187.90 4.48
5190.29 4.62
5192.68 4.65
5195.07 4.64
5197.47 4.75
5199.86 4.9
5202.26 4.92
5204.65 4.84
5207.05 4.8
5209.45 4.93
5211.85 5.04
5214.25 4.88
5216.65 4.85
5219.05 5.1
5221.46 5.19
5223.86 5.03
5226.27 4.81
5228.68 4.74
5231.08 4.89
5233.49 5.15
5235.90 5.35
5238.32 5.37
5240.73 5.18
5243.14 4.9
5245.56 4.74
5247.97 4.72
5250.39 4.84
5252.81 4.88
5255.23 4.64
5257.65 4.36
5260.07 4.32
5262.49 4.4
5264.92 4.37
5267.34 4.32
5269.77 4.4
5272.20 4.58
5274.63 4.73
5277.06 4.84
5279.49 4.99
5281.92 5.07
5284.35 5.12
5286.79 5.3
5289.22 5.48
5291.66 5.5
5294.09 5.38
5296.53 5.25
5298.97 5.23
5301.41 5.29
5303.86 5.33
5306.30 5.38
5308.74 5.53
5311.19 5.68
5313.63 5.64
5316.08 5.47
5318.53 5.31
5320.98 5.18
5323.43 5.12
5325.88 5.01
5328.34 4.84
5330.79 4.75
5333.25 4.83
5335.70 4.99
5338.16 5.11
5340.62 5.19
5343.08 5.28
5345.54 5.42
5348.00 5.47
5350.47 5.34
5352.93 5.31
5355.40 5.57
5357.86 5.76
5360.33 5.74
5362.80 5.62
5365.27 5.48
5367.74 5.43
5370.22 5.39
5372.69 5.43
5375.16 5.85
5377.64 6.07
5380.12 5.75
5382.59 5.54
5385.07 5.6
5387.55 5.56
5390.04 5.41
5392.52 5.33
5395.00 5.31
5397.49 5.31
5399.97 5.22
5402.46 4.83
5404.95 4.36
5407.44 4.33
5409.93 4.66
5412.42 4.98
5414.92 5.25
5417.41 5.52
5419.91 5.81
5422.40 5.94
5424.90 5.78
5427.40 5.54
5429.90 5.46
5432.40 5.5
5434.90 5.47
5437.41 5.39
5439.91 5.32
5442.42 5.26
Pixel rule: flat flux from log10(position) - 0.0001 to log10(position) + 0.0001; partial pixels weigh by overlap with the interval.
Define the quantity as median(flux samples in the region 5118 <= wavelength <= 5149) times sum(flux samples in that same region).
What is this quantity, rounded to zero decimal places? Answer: 293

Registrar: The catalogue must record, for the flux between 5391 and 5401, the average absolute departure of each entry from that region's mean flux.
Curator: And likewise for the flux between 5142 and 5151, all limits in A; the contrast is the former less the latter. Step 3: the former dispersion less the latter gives -0.011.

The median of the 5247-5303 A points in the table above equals 4.8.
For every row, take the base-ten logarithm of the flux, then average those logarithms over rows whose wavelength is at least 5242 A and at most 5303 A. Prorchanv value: 0.686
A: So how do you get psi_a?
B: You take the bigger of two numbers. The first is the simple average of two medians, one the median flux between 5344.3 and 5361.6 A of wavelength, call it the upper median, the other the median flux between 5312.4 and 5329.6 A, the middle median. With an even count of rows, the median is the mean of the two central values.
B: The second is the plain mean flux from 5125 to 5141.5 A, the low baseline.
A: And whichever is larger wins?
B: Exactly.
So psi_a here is 5.3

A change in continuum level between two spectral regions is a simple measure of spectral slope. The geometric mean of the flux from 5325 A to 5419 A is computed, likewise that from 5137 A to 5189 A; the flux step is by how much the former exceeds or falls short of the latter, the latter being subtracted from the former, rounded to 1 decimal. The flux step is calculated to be 0.8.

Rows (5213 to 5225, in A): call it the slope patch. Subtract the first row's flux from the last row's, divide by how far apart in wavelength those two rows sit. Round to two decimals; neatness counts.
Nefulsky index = 0.02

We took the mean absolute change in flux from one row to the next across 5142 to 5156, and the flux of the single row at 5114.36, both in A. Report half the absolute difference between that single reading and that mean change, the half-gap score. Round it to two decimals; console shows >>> 2.64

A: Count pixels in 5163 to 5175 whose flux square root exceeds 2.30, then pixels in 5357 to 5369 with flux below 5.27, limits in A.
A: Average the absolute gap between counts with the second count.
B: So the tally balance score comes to 0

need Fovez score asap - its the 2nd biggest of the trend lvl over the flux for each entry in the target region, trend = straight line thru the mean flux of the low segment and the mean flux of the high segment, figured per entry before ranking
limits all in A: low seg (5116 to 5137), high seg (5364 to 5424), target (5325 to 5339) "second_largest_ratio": 1.08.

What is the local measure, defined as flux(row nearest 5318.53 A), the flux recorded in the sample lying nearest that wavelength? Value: 5.31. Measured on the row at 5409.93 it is 4.66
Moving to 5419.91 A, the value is 5.81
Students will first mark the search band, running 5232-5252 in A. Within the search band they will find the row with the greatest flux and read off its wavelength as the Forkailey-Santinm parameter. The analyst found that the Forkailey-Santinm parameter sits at 5238.32 A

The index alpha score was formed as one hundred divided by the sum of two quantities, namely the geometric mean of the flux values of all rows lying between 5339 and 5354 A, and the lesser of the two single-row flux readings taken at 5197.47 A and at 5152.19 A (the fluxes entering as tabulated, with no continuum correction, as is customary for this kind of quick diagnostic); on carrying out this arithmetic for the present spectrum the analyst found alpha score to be 9.9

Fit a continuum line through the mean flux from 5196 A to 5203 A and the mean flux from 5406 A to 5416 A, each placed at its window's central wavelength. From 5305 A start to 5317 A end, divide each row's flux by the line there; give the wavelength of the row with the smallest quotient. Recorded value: 5306.30 A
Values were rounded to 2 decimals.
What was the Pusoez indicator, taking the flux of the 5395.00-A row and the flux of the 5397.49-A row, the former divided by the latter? 1.00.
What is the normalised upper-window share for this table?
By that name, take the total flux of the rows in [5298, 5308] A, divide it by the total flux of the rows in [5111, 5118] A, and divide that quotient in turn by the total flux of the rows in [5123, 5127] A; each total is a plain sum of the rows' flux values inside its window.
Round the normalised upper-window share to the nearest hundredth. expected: 0.14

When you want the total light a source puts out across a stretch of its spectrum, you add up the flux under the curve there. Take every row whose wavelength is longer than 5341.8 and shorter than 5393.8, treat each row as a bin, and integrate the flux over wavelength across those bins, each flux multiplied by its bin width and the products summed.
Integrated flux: 288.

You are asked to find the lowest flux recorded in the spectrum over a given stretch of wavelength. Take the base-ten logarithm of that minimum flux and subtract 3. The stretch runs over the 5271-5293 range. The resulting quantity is -2.34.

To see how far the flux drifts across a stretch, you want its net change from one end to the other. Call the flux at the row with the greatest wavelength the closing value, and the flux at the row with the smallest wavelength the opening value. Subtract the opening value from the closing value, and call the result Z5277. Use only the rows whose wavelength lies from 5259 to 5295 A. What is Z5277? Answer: 1.06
